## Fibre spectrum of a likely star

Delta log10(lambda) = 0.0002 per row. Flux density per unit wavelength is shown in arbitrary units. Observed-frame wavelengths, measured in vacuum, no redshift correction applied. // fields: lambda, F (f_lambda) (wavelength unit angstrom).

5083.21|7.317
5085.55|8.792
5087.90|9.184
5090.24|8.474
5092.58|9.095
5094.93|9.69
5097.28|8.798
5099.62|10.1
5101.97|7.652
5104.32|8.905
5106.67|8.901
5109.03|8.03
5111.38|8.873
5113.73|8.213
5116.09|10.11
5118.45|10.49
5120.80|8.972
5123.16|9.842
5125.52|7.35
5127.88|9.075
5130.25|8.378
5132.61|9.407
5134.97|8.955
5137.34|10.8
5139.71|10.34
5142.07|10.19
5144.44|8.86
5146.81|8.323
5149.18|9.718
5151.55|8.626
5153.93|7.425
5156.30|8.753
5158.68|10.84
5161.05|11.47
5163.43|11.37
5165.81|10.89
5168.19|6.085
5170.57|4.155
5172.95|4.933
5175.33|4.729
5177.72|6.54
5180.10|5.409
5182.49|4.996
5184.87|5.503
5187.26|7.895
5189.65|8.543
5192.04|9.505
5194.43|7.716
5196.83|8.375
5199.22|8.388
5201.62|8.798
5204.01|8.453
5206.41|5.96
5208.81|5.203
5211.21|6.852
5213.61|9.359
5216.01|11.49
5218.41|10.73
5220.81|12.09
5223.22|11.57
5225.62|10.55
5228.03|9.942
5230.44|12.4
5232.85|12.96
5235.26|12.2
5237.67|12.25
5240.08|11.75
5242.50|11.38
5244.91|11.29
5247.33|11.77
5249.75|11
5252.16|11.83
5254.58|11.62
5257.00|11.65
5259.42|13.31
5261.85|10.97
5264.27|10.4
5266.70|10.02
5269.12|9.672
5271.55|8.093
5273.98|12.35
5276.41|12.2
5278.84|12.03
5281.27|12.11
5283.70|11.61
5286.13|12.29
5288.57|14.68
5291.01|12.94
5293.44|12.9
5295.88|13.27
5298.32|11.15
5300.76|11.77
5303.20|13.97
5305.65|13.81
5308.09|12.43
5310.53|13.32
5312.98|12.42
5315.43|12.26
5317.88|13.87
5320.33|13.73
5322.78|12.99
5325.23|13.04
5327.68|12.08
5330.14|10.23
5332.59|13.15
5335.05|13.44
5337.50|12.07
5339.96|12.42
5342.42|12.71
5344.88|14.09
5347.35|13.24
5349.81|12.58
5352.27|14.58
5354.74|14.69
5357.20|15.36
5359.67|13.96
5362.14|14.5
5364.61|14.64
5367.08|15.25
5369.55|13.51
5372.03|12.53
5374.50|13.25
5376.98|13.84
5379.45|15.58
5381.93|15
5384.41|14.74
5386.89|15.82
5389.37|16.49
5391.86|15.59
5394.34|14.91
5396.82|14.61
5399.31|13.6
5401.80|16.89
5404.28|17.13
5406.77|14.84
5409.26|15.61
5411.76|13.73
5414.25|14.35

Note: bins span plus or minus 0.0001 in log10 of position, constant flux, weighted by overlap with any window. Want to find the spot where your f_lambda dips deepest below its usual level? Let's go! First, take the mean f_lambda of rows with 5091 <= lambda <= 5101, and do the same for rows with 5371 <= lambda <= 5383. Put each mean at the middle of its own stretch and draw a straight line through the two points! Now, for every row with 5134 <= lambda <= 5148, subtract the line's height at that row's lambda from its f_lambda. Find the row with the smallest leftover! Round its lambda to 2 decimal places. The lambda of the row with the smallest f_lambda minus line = 5146.81 angstrom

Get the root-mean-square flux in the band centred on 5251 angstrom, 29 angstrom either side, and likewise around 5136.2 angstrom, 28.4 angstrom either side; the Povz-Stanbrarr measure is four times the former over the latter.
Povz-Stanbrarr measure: 4.9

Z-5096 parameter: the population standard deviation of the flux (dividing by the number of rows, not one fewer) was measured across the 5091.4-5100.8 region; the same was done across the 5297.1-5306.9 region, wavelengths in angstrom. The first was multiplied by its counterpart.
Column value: 0.6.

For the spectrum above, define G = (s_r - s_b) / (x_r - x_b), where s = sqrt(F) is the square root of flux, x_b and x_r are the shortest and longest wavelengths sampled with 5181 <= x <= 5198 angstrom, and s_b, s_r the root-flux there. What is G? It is 0.046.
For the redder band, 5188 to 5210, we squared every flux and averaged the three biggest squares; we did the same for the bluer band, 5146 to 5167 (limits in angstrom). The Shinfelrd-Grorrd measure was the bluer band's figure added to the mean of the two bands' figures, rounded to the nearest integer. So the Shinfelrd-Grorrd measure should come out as 230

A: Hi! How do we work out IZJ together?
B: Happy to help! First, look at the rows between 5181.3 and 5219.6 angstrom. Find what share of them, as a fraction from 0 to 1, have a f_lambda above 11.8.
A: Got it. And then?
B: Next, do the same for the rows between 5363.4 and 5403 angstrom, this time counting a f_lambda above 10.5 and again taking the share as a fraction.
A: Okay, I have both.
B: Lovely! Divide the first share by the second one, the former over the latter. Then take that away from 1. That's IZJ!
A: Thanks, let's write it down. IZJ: 1.0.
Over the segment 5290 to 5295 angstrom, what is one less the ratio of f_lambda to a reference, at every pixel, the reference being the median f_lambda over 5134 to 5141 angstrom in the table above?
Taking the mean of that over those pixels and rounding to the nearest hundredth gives -0.25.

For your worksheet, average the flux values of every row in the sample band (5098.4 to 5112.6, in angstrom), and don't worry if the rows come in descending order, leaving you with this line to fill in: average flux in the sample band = 8.7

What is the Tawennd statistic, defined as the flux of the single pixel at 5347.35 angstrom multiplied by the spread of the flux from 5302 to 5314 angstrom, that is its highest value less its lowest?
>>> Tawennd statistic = 21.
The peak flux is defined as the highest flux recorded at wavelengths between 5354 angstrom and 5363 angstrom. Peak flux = 15.36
